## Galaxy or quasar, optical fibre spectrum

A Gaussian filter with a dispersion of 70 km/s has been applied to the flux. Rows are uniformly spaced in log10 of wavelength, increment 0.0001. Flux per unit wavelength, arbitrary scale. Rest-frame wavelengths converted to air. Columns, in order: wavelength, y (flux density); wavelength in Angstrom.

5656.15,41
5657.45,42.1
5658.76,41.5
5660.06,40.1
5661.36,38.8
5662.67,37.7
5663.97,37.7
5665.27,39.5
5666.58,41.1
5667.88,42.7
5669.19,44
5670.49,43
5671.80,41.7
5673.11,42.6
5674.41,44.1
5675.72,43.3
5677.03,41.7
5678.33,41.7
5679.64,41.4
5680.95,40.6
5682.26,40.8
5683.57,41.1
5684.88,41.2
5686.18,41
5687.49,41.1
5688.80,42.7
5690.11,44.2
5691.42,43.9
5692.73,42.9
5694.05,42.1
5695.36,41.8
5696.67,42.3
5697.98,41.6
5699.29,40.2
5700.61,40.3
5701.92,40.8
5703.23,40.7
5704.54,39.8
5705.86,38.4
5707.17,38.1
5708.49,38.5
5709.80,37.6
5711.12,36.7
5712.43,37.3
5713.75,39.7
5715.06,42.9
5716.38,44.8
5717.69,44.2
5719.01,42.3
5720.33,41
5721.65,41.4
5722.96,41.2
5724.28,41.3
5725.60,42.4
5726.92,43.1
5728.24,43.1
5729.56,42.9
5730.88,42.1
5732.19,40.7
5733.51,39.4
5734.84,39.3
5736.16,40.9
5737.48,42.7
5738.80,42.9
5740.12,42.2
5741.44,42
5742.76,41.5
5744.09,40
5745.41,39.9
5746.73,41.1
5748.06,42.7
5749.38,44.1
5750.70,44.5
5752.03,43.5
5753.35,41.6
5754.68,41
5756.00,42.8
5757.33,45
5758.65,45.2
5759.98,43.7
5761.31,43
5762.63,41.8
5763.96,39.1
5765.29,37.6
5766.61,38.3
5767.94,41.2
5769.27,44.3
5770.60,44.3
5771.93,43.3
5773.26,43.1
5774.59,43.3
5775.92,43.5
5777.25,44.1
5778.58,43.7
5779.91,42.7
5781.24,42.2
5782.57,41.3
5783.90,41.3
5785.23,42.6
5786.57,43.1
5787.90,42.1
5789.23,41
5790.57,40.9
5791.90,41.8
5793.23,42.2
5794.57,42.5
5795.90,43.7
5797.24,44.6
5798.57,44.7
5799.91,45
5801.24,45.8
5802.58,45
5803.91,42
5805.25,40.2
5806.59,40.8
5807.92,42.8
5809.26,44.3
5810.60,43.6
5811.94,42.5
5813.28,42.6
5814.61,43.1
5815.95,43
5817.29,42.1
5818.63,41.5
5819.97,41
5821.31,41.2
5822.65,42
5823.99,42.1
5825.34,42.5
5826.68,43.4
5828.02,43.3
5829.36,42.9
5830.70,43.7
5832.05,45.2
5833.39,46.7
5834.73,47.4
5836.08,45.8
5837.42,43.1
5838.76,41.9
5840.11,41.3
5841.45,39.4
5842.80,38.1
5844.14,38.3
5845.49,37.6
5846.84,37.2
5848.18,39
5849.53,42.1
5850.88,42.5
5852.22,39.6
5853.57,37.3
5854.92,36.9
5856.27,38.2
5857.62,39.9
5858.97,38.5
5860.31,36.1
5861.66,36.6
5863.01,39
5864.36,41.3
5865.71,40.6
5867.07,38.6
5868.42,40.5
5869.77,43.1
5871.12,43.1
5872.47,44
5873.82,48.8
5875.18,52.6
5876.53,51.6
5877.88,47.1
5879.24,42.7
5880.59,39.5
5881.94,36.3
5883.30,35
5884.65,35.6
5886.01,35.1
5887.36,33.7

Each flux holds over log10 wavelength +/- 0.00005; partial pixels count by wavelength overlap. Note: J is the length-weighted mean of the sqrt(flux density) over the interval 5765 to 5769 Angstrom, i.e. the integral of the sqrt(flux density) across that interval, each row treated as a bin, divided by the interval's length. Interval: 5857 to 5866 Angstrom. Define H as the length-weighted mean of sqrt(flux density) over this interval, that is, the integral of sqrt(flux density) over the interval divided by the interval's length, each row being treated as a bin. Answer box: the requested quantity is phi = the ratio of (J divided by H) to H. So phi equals 0.162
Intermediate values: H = 6.23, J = 6.30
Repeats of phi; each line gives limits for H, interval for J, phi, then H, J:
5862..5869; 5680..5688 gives 0.161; 6.30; 6.40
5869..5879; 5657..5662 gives 0.136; 6.84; 6.37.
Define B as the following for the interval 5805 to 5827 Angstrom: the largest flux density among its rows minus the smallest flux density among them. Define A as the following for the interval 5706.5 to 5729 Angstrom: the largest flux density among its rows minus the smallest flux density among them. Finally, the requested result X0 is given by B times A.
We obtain 33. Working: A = 8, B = 4.1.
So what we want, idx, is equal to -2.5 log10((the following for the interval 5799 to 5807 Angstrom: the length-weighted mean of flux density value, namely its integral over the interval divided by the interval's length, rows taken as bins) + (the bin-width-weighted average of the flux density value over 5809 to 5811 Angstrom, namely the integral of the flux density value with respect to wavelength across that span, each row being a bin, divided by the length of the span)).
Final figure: -4.85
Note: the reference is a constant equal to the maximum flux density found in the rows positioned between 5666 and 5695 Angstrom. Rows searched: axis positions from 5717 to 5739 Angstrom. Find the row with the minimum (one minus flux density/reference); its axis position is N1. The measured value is 5717.69 Angstrom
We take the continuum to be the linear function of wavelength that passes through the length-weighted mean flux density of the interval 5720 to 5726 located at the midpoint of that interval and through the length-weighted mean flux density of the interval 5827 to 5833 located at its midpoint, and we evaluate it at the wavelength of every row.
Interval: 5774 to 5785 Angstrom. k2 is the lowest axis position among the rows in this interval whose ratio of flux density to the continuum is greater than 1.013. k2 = 5774.59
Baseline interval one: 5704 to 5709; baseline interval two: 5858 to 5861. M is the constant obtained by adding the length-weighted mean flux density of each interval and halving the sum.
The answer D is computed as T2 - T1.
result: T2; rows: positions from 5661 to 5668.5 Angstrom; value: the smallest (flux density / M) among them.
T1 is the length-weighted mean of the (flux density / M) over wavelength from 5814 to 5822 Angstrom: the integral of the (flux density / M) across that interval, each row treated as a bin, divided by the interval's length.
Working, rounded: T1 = 1.101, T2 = 0.99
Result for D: -0.11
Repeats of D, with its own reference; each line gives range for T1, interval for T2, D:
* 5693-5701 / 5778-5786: 0.00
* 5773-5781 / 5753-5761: -0.06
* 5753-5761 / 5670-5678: -0.04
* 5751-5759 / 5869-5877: 0.00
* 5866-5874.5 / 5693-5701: -0.07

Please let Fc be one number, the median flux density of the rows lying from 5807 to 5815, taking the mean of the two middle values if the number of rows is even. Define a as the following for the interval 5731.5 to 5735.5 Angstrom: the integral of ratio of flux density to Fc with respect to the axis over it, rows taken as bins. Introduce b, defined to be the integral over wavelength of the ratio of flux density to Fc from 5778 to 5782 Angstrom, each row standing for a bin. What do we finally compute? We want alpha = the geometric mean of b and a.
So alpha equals 3.85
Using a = 3.71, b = 3.99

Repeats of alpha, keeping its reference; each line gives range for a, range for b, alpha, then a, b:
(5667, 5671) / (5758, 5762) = 4.06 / 4.02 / 4.09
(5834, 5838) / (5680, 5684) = 4.01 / 4.24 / 3.80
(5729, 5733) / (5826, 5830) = 3.96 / 3.90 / 4.03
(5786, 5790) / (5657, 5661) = 3.86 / 3.91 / 3.82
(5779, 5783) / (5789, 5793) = 3.89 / 3.93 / 3.85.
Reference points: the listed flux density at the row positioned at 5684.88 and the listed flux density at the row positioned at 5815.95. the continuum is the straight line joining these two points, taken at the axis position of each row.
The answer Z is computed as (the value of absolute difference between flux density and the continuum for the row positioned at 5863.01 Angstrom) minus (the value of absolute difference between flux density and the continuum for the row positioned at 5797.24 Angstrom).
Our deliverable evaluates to 2.8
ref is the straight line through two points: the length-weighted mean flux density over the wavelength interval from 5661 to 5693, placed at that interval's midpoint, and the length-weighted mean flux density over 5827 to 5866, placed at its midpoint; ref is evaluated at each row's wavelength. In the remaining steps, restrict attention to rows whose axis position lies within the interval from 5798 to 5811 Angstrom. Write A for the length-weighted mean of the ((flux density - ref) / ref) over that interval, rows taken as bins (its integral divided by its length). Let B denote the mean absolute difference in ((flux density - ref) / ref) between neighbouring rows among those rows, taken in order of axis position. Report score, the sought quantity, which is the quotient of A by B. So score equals 1.9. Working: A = 0.060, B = 0.031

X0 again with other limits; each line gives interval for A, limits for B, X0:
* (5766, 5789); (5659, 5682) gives 38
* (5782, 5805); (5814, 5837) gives 31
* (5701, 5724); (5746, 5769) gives 62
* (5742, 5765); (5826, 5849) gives 62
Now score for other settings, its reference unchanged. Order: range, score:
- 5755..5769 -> 0.4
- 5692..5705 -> -0.4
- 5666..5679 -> 0.8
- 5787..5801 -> 3.3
